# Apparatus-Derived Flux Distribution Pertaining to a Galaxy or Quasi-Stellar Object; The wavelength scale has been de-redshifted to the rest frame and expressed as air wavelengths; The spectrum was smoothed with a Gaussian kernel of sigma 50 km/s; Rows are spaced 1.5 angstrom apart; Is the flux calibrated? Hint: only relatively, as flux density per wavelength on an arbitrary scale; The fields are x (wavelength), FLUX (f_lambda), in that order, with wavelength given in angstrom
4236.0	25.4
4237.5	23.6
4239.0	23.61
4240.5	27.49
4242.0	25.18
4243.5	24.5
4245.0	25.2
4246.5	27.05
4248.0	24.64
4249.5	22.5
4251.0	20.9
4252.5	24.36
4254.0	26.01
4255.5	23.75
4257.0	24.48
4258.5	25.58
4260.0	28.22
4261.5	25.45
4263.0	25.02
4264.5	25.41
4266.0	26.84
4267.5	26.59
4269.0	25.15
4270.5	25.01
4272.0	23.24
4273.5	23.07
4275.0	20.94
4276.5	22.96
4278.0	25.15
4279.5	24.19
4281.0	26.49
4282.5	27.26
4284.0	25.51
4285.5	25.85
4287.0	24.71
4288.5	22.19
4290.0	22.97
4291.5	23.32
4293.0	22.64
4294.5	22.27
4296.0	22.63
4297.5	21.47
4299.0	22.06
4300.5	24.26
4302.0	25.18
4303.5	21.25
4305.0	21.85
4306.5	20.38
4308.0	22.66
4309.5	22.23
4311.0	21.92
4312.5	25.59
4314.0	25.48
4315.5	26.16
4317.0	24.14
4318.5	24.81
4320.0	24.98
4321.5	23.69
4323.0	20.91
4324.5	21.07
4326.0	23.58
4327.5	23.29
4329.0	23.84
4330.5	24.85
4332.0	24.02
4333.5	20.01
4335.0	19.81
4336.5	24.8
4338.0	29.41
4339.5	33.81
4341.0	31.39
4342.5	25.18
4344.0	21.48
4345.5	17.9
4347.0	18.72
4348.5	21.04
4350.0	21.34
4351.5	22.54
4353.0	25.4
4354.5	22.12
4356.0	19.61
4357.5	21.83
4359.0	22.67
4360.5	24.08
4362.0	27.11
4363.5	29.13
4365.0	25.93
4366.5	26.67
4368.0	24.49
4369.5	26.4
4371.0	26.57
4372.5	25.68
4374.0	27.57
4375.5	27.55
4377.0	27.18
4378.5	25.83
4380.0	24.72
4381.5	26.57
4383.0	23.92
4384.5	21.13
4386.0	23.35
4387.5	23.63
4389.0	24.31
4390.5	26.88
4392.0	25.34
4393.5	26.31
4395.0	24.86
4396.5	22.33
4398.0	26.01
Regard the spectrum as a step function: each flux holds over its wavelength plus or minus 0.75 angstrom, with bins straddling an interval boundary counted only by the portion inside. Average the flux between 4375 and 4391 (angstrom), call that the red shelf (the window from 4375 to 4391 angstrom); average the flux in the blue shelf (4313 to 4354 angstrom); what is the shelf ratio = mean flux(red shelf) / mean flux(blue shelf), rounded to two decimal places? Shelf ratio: 1.05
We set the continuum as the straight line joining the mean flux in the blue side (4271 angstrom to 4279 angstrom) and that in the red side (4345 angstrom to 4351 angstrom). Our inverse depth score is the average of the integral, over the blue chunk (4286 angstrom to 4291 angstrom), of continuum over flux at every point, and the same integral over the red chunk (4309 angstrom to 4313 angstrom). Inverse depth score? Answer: 4.3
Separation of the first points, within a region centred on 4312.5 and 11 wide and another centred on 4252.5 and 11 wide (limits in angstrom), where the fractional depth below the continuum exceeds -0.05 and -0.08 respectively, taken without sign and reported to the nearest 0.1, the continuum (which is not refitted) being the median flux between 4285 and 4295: 60.0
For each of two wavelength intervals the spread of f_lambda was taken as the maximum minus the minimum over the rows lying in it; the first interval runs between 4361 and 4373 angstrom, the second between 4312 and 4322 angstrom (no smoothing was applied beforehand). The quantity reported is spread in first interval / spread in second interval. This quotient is 1.9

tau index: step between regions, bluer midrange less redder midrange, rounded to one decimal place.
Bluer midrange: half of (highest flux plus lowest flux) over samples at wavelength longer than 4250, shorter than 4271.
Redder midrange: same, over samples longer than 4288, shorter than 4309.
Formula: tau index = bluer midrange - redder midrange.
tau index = 1.8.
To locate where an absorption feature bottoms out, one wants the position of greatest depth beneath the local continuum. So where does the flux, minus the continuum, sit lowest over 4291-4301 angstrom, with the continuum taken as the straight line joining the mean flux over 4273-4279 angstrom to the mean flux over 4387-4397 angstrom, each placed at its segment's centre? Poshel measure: 4297.5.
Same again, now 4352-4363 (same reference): 4356.0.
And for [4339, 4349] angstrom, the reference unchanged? 4345.5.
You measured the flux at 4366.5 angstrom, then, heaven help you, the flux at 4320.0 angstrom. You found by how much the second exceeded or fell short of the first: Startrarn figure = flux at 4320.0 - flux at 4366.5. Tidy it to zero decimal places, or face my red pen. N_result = -2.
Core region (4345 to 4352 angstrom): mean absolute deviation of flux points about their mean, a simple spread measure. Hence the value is 1.6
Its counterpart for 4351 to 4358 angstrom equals 1.3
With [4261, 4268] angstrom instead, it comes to 0.7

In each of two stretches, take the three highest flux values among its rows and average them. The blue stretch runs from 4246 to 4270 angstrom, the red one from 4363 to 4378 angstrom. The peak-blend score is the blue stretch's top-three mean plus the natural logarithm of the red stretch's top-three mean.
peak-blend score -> 30.7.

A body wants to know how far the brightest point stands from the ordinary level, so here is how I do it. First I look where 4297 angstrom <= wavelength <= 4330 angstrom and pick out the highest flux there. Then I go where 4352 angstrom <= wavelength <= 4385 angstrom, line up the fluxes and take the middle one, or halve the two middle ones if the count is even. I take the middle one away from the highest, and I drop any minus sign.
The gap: 0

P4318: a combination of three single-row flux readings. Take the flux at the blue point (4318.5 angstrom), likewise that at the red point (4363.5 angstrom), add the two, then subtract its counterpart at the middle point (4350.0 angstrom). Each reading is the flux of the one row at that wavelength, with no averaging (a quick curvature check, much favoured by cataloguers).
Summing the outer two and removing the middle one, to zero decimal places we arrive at 33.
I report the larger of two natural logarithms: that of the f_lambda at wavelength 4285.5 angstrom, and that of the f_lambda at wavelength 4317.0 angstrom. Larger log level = 3.25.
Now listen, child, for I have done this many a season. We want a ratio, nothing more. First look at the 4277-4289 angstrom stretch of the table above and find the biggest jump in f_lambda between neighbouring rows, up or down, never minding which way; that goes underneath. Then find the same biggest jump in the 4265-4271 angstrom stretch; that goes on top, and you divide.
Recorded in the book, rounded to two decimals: 0.57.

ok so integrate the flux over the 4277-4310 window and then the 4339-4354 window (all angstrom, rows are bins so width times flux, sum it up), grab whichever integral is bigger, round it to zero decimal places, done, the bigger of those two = 775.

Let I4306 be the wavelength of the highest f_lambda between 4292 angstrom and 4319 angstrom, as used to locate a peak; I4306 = 4315.5 angstrom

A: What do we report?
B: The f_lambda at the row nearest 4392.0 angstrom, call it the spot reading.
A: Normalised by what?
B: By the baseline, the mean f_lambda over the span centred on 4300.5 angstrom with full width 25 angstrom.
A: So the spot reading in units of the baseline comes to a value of 1.12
